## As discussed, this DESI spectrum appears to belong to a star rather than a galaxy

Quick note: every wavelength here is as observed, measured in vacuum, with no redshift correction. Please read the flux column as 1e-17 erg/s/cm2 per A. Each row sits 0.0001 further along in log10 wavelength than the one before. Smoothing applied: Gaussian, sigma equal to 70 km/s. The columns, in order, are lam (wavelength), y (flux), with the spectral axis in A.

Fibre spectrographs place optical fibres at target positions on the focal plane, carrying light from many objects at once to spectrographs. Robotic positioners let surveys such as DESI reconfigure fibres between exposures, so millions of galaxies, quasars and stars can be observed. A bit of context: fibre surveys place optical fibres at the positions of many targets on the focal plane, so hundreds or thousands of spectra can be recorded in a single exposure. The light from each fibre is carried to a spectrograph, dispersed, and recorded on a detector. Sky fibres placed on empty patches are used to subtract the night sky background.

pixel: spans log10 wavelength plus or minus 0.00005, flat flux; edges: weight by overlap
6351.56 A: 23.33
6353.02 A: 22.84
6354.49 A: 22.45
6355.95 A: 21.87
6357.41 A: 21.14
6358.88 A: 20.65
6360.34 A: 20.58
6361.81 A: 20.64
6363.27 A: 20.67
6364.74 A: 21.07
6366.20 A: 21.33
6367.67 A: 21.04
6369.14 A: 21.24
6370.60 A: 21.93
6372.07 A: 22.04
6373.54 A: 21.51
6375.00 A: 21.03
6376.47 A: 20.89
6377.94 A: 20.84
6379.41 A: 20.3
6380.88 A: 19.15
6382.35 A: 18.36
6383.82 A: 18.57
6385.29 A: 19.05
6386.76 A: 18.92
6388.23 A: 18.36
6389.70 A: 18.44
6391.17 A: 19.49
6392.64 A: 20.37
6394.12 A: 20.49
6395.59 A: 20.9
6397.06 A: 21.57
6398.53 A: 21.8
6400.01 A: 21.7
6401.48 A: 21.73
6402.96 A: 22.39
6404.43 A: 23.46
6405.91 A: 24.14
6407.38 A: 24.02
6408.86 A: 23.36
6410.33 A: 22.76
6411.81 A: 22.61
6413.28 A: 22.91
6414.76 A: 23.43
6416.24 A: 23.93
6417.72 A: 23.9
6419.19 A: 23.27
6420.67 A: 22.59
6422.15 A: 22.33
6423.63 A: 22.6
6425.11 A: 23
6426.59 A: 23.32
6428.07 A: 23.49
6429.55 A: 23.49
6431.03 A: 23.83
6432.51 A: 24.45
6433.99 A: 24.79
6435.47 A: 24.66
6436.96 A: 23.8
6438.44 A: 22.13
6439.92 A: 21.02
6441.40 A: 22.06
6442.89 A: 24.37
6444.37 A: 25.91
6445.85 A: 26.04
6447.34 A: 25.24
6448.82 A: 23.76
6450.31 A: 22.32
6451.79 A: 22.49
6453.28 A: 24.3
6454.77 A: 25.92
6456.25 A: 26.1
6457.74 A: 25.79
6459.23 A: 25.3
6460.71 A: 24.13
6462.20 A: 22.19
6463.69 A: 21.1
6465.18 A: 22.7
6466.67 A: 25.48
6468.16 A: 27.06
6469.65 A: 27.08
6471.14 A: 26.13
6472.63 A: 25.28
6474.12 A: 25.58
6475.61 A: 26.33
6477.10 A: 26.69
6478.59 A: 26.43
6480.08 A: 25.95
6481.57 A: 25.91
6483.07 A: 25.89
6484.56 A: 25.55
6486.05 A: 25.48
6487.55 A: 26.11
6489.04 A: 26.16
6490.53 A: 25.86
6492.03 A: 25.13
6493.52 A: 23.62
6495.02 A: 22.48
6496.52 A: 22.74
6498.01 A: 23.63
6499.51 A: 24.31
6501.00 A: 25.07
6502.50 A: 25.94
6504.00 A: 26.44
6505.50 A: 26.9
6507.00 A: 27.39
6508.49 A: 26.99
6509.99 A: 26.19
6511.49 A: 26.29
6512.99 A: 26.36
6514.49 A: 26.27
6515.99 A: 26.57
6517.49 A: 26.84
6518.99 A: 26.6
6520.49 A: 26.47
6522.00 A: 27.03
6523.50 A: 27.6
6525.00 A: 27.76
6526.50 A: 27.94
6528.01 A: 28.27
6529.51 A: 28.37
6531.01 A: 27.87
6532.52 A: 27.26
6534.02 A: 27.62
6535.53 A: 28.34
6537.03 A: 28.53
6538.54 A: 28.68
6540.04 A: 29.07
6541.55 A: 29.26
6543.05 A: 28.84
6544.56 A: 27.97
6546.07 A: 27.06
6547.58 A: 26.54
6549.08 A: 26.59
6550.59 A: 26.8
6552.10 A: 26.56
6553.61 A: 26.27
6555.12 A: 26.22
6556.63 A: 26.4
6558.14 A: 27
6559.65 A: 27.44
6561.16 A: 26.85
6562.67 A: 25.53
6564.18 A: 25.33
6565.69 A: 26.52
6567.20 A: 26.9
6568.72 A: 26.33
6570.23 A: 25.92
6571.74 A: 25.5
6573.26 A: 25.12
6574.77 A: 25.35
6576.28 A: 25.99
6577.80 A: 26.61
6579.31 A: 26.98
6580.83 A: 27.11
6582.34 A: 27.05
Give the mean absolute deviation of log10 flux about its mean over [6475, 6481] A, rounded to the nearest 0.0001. 0.0035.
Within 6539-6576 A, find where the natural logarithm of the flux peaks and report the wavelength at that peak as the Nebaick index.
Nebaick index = 6541.55 A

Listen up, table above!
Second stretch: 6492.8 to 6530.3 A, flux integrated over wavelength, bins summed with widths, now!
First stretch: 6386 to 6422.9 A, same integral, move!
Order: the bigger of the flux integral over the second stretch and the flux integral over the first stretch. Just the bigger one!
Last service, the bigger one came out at 981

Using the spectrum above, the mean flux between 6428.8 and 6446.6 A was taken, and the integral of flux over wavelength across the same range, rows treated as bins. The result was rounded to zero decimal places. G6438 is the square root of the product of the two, 101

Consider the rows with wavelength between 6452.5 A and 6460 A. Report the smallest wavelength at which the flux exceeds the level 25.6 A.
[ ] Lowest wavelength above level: 6454.77 A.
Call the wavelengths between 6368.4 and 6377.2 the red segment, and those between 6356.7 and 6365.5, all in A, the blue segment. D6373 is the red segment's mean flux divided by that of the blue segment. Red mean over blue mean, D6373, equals 1.03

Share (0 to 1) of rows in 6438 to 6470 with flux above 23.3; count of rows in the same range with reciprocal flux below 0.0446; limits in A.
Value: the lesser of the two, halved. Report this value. 0.32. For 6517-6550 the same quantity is 0.50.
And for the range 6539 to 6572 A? 0.50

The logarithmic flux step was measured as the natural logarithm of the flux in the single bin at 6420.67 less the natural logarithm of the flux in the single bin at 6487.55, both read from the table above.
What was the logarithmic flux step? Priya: -0.14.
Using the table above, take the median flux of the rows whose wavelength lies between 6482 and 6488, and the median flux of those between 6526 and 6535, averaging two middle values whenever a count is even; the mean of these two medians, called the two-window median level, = 26.8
